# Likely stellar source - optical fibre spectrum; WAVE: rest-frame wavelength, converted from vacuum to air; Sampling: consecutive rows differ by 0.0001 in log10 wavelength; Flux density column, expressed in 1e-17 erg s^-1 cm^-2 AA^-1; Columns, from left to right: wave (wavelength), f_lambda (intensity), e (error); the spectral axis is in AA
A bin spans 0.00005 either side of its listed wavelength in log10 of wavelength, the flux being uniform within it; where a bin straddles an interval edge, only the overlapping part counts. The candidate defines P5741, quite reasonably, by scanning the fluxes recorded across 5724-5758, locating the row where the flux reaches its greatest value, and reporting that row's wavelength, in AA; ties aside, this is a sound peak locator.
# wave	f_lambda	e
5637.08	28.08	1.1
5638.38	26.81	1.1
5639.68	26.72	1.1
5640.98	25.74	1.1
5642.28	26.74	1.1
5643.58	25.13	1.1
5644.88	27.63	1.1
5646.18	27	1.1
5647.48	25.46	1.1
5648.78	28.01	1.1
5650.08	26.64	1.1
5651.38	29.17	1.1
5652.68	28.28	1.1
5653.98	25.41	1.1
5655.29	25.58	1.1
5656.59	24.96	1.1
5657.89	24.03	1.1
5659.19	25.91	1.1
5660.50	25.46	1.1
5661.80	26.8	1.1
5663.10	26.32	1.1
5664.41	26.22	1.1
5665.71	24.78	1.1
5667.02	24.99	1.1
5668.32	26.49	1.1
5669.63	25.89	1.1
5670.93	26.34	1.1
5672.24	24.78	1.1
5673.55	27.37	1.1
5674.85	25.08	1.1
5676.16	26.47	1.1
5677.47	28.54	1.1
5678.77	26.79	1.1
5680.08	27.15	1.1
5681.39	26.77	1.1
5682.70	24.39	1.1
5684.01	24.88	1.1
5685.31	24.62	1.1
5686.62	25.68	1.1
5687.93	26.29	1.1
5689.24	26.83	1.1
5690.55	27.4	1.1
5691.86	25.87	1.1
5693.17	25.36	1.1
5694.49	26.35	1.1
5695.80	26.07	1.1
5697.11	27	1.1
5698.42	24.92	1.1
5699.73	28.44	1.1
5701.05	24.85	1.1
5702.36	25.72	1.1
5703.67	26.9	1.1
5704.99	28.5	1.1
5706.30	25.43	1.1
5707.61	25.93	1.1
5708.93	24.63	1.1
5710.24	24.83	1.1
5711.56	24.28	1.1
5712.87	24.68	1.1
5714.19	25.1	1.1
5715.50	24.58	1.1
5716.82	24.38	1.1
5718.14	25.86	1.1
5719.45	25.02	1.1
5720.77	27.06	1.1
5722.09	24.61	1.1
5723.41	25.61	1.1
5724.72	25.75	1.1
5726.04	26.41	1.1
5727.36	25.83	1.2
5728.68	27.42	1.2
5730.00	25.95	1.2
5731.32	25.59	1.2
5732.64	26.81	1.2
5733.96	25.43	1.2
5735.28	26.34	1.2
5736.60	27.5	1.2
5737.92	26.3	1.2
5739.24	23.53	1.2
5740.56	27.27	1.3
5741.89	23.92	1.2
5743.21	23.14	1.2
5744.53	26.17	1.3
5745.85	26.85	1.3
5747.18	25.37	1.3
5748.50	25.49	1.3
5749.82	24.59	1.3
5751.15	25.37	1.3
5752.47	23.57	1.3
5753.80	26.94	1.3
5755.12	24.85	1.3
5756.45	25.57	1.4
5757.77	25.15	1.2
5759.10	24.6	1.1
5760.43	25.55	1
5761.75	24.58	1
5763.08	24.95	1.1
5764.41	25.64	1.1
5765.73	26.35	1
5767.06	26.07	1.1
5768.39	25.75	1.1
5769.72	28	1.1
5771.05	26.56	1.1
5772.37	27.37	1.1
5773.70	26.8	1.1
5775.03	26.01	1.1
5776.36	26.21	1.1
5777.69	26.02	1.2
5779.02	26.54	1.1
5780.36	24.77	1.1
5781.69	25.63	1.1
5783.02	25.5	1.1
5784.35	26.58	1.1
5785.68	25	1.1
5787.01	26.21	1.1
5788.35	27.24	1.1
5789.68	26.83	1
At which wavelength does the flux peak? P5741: 5736.60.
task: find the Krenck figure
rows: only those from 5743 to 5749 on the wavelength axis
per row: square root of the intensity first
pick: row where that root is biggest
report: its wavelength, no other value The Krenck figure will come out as 5745.85 AA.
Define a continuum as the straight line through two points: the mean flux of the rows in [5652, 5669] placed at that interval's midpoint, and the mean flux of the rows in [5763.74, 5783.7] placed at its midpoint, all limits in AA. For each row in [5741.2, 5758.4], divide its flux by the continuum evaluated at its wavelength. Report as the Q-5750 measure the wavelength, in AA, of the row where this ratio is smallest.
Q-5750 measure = 5743.21 AA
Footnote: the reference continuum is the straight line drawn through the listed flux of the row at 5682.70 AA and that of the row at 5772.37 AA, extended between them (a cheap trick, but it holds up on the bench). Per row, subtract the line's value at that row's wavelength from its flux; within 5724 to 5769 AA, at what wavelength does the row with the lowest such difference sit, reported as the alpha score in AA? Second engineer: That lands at 5743.21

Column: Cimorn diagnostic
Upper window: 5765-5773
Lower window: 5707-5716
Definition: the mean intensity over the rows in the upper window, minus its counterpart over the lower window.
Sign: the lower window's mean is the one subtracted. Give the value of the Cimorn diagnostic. 1.8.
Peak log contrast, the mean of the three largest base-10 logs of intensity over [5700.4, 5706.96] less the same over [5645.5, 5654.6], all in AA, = -0.023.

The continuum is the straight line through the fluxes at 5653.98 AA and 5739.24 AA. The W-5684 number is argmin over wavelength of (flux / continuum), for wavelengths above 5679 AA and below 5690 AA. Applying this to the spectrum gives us 5682.70 AA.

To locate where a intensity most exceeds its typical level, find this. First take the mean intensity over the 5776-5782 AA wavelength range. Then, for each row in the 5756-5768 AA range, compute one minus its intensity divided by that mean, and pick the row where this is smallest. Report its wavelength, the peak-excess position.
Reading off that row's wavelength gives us 5765.73 AA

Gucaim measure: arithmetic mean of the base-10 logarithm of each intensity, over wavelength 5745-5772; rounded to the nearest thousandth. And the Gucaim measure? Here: 1.408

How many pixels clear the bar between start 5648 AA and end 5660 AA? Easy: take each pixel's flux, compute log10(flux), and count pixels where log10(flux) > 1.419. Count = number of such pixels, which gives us 4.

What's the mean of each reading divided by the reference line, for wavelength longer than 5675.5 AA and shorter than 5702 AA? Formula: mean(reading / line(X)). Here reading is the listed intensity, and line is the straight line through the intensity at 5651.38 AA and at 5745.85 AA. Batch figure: 0.928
